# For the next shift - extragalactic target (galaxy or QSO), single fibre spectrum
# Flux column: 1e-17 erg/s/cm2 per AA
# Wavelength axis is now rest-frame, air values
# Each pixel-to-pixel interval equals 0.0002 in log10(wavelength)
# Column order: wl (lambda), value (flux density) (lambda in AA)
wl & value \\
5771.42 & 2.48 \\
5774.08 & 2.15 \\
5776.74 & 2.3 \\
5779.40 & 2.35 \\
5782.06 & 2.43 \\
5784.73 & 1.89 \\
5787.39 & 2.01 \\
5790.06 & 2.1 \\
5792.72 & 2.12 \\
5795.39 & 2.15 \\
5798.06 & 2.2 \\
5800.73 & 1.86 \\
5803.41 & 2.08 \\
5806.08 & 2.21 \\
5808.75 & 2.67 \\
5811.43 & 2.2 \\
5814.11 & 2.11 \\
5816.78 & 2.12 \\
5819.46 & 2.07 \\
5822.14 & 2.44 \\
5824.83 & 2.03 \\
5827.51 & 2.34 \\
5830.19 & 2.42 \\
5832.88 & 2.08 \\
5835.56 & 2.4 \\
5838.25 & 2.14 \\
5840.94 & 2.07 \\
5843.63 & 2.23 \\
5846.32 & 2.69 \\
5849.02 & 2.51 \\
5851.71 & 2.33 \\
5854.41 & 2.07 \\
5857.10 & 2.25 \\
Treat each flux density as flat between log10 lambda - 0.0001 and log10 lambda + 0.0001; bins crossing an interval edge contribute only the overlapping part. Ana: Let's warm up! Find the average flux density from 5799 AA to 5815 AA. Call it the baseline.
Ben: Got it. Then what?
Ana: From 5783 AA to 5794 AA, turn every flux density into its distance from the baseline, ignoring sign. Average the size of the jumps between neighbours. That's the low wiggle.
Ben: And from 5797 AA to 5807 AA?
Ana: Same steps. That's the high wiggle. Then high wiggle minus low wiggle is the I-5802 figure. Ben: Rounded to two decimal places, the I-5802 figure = 0.13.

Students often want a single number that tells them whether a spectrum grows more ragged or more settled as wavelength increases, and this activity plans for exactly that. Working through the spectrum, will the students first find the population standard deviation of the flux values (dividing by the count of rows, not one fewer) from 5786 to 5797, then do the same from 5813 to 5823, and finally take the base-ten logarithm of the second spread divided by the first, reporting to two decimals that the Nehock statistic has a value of 0.45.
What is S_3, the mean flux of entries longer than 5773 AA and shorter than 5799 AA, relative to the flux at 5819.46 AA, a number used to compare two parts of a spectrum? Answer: 1.05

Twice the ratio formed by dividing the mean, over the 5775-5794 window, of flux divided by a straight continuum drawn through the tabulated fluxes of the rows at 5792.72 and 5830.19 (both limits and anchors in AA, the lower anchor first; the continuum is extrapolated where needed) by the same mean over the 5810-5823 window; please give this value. 2.24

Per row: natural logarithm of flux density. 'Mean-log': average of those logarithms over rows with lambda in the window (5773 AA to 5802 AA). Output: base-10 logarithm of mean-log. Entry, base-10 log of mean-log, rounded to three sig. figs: -0.120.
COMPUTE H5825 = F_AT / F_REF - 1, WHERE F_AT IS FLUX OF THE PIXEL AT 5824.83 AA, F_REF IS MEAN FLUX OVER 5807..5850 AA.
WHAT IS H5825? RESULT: -0.11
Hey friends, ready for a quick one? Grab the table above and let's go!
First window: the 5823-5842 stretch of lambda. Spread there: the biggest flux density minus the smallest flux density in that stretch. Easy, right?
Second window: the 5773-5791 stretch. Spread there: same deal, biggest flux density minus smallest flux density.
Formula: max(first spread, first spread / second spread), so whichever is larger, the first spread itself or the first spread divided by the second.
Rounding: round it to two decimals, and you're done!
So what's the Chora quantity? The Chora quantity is 0.72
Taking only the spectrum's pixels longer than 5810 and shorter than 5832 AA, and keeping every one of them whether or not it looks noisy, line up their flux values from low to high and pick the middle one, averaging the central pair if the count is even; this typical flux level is 2.16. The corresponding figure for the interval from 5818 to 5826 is 2.07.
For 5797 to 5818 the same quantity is 2.16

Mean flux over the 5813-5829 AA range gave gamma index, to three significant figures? 2.19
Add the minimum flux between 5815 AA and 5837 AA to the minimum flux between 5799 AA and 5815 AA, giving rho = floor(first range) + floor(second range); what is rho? 3.89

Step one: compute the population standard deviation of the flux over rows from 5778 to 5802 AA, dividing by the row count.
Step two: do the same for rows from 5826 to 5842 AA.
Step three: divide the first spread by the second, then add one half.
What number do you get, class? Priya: 1.7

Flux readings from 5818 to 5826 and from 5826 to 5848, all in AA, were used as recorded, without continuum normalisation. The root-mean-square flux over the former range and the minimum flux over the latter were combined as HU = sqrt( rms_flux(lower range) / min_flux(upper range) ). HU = 1.03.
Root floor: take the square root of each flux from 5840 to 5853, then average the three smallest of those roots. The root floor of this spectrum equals 1.49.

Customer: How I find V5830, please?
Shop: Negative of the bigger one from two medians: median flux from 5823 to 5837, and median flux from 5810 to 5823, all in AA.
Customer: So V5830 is -2.34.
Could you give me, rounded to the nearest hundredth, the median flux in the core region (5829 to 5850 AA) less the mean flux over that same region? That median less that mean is 0.00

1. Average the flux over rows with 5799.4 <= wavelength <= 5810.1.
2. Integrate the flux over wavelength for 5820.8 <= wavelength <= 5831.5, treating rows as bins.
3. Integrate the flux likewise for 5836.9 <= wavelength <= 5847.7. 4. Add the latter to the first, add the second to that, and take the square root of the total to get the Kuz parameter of 7.18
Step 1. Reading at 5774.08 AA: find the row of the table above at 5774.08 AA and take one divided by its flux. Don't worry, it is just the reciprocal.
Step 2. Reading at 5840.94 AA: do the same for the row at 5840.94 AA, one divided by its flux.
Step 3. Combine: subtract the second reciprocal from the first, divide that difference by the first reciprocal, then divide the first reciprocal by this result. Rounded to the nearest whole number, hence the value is -12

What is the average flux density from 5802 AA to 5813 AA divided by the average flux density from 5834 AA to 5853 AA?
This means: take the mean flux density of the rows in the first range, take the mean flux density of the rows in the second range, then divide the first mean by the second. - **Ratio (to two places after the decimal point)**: 0.98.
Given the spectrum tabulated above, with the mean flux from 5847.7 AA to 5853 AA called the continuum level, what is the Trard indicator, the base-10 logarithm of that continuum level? 0.384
